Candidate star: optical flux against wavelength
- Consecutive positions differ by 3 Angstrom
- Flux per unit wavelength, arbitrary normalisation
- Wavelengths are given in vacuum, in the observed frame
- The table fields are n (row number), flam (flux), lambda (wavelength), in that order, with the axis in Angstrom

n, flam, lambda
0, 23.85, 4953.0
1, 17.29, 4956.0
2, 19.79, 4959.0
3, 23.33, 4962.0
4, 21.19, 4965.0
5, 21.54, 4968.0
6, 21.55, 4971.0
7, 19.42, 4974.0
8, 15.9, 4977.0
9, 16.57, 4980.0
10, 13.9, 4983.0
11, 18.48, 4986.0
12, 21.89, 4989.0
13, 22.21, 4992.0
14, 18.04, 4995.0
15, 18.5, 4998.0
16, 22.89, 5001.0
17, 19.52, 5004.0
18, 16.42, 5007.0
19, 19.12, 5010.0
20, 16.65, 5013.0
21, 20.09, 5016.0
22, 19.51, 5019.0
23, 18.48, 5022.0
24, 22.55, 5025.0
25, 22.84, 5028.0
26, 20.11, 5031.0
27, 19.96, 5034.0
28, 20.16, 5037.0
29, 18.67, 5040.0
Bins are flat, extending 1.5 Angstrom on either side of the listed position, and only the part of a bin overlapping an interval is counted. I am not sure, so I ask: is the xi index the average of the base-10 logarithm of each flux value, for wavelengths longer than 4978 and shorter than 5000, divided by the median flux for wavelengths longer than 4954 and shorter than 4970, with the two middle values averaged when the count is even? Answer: 0.0596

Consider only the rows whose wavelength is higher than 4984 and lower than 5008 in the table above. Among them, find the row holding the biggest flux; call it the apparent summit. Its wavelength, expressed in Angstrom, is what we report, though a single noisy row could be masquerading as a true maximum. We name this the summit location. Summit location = 5001.0 Angstrom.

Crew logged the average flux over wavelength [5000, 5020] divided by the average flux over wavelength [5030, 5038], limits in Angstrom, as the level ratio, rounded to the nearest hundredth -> 0.95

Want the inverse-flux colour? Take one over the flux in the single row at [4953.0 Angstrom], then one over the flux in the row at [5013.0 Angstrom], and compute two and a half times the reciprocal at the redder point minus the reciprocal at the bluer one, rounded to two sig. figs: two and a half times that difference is 0.045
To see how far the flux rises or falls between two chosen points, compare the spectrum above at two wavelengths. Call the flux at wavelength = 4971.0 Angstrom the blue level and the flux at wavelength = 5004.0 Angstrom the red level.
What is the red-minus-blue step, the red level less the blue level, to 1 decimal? -2.0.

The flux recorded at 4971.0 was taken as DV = 21.55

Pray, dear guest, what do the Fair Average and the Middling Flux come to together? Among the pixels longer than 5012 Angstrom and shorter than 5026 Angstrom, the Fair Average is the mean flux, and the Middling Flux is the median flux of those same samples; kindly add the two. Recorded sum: 39.0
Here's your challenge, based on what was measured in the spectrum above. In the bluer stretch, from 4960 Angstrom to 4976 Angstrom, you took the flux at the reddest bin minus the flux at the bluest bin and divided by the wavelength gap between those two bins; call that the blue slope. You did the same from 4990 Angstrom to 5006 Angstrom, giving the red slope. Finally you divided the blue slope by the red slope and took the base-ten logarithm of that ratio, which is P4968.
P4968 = 0.16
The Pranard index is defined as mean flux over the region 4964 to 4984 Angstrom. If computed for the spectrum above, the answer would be 18.6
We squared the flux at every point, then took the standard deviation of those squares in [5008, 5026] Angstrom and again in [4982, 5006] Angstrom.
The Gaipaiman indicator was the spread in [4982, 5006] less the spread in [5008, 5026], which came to 33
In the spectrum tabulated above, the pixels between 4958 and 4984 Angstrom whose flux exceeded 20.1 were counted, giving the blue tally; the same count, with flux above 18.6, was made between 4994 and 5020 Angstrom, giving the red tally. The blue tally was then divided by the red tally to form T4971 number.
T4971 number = 0.80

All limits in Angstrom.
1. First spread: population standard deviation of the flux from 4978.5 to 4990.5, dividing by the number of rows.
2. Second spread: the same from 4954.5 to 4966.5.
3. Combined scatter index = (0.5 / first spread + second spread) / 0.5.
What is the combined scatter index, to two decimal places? 4.73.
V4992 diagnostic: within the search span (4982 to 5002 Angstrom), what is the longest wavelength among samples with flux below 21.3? 4998.0 Angstrom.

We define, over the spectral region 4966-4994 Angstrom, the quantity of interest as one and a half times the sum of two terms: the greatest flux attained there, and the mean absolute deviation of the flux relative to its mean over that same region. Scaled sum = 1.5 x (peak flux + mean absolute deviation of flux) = 37.10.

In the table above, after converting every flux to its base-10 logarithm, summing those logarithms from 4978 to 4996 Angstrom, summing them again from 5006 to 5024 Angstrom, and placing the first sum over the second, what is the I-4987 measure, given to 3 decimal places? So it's 0.999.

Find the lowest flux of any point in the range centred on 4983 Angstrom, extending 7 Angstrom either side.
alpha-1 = 13.9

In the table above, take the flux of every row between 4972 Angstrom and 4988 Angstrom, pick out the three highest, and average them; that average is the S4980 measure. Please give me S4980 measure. 18.2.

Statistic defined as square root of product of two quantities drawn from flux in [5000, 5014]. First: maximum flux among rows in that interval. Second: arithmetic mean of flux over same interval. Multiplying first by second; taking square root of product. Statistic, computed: 20.8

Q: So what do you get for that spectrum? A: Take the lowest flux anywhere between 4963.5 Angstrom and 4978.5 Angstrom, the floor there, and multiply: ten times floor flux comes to 159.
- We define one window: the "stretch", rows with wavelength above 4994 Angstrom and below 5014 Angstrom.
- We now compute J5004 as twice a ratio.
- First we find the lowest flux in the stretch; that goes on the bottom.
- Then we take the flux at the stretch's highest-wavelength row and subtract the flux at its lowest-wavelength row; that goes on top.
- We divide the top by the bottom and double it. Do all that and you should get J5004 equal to -0.17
